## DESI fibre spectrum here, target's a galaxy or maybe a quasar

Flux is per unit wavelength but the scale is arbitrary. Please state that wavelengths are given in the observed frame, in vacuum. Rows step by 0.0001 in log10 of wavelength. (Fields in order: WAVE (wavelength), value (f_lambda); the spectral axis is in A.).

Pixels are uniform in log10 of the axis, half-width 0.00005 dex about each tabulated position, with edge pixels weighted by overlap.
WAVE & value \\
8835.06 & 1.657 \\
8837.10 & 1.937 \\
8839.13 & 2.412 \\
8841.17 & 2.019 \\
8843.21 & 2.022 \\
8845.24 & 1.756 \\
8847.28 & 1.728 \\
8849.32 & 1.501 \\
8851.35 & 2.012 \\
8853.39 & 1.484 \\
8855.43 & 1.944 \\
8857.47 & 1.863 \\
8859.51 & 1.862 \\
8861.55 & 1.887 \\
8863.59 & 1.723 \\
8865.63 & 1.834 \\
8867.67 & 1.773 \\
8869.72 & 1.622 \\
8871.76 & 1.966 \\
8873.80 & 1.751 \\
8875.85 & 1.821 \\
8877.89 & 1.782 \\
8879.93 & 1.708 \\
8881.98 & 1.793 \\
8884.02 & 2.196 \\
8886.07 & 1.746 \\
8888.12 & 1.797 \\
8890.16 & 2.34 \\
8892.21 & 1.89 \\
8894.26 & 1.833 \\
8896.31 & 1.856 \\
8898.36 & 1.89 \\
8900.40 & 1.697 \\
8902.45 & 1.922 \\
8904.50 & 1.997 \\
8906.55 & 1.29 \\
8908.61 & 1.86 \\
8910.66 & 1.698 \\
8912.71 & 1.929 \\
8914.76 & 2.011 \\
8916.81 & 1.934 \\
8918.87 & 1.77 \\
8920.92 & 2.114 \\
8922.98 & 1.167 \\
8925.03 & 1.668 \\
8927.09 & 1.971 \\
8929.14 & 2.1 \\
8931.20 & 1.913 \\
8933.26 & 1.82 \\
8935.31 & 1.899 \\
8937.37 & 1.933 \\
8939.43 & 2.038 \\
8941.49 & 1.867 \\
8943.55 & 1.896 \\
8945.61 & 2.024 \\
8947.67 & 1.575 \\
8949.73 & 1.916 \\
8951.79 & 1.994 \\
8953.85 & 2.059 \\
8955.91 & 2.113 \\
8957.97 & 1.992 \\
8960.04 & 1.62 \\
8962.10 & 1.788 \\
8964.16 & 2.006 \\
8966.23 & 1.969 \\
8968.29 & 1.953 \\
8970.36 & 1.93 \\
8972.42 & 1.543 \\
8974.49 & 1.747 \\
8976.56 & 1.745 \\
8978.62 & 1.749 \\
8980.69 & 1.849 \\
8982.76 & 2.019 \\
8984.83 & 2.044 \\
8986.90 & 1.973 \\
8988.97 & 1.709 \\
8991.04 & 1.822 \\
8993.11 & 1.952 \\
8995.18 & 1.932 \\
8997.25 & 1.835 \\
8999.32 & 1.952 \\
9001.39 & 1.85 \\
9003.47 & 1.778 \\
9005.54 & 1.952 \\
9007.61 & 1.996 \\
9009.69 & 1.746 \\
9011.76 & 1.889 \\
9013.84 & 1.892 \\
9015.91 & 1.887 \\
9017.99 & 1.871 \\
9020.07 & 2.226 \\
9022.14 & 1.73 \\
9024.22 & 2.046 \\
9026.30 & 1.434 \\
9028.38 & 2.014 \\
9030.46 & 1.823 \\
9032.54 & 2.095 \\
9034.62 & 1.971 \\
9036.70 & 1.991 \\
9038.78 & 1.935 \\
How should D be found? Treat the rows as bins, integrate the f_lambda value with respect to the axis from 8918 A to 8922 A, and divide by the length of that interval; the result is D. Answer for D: 1.94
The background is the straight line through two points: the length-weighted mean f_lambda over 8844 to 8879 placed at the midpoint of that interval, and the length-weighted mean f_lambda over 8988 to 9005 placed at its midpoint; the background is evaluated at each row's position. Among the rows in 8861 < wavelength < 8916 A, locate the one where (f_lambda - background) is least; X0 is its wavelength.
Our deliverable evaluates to 8906.55 A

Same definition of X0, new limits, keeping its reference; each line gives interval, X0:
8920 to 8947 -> 8922.98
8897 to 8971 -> 8922.98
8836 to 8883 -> 8853.39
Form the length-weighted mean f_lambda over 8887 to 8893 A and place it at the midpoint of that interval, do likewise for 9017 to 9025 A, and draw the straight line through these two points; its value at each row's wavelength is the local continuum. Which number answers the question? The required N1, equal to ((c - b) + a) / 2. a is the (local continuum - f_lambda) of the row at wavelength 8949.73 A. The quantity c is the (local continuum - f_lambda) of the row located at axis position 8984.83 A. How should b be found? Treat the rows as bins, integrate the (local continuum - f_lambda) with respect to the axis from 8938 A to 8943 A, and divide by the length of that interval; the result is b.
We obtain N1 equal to 0.0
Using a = 0.07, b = 0.05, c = -0.1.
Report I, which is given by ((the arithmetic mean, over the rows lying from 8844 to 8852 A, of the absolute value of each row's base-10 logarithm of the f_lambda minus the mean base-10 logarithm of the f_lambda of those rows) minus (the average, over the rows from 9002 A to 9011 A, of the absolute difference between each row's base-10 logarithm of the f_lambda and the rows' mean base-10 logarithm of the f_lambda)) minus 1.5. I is -1.49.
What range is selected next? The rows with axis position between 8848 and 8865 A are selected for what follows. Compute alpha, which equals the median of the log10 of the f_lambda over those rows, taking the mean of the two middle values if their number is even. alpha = 0.270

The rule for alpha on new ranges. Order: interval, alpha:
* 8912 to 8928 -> 0.286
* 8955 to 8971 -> 0.292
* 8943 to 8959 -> 0.300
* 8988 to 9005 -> 0.265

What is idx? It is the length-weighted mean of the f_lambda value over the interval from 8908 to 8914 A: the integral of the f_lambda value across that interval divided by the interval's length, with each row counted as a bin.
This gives 1.84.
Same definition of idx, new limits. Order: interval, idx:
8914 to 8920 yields 1.90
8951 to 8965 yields 1.94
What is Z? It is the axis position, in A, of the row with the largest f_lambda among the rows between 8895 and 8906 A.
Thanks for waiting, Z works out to 8904.50 A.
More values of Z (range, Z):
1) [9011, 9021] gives 9020.07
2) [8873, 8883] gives 8875.85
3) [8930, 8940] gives 8939.43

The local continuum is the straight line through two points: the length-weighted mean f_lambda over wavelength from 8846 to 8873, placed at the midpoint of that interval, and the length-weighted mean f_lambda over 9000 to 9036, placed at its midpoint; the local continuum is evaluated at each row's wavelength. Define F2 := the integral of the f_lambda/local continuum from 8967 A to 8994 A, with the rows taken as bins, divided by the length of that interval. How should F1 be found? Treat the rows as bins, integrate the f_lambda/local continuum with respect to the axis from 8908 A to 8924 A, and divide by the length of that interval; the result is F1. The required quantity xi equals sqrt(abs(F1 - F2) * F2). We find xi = 0.05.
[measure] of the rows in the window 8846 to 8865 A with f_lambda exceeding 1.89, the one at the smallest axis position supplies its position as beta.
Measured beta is 8851.35 A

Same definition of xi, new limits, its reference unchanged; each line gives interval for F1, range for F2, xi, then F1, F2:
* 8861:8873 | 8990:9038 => 0.02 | 1.00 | 1.00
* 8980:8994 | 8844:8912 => 0.10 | 1.02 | 1.01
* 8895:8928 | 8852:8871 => 0.11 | 0.99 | 1.00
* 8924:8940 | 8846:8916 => 0.17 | 1.04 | 1.01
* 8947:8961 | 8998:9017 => 0.18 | 1.03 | 1.00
